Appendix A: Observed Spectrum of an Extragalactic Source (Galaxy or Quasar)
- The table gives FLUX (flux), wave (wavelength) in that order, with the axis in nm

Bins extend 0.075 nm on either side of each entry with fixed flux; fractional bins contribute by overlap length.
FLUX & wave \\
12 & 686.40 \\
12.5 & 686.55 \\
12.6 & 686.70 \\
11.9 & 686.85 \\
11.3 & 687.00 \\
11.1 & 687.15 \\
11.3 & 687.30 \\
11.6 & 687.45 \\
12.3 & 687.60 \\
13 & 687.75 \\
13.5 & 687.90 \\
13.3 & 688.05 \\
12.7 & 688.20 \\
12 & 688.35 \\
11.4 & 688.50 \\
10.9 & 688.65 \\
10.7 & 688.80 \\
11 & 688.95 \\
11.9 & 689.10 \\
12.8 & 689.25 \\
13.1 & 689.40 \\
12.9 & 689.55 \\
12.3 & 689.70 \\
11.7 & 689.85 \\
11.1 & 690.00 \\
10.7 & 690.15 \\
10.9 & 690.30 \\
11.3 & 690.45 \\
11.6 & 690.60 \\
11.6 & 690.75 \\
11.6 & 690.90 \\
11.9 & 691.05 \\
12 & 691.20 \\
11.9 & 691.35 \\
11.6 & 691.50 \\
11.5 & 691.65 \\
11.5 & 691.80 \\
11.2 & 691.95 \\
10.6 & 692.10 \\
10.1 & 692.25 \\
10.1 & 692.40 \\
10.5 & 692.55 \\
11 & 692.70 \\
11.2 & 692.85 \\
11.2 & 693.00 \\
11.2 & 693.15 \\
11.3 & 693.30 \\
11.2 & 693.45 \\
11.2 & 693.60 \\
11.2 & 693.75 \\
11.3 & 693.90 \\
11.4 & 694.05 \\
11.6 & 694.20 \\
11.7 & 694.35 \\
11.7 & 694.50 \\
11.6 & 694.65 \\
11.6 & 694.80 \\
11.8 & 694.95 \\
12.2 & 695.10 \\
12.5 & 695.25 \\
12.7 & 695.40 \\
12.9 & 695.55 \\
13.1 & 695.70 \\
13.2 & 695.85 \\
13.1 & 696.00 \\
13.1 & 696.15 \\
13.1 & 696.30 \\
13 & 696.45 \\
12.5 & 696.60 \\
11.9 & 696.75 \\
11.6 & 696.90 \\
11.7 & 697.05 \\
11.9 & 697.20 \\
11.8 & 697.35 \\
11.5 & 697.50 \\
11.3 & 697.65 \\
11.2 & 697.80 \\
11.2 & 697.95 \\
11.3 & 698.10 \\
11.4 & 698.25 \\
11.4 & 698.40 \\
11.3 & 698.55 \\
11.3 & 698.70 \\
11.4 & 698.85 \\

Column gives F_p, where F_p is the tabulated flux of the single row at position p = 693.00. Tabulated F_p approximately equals 11.2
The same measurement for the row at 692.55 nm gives 10.5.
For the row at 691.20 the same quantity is 12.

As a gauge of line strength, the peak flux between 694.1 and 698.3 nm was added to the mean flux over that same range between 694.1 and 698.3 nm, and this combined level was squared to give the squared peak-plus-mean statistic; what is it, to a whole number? 639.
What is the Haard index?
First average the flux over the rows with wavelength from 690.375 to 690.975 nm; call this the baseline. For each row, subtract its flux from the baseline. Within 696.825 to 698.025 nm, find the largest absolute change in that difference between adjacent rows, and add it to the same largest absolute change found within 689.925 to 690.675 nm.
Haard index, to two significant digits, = 0.70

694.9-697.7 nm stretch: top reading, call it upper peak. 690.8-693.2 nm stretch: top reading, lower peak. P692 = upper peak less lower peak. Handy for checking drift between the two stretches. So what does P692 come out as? 1.20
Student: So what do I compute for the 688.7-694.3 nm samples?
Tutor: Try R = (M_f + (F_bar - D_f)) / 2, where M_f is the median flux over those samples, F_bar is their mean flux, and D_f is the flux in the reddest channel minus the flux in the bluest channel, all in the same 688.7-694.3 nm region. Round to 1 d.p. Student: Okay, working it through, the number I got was 10.9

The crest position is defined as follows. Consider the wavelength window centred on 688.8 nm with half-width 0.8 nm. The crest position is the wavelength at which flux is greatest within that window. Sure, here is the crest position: 688.05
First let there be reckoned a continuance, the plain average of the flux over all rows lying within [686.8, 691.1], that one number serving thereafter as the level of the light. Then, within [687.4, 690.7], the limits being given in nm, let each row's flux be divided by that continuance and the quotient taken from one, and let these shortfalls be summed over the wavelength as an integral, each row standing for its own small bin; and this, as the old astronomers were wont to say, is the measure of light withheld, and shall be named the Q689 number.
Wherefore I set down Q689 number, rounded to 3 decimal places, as -0.028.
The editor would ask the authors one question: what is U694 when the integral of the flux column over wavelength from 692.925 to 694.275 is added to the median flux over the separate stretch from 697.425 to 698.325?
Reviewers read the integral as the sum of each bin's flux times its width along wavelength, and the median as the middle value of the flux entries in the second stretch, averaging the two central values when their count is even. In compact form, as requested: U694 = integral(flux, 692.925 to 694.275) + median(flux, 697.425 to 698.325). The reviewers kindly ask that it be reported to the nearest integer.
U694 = 27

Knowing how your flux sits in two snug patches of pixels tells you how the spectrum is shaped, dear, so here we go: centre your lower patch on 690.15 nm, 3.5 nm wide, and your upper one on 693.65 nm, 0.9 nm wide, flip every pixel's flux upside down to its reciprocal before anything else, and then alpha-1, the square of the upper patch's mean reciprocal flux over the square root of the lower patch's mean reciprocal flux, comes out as 0.027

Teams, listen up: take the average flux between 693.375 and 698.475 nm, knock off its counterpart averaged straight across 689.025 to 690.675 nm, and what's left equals 0.09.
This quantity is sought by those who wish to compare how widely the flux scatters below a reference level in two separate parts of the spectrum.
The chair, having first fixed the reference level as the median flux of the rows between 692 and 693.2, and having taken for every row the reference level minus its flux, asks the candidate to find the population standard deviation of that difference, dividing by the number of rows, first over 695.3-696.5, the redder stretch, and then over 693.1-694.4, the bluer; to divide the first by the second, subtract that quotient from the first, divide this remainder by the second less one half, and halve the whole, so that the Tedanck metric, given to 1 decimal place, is 1.1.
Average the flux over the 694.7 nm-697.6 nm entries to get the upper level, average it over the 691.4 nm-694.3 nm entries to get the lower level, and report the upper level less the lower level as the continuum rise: 1.3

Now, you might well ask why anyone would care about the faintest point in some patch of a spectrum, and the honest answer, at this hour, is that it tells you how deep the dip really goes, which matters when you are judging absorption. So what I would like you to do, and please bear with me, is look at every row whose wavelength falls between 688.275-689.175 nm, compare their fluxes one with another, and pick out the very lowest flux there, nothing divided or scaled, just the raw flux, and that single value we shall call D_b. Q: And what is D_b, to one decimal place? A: 10.7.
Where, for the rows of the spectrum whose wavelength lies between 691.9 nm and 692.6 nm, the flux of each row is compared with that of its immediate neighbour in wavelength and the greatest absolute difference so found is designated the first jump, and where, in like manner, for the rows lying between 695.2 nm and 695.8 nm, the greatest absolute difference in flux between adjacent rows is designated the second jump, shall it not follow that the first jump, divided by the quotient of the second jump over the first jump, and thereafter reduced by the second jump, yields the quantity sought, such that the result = 1.6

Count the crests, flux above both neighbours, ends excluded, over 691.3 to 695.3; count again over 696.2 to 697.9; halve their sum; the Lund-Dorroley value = 1.0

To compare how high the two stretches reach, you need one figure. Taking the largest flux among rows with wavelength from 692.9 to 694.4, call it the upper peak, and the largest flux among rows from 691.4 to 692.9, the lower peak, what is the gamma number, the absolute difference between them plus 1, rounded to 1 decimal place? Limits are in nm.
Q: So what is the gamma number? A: 1.1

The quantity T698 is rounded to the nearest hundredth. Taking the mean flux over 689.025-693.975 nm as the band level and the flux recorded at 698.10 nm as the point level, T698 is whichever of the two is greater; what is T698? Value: 11.43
